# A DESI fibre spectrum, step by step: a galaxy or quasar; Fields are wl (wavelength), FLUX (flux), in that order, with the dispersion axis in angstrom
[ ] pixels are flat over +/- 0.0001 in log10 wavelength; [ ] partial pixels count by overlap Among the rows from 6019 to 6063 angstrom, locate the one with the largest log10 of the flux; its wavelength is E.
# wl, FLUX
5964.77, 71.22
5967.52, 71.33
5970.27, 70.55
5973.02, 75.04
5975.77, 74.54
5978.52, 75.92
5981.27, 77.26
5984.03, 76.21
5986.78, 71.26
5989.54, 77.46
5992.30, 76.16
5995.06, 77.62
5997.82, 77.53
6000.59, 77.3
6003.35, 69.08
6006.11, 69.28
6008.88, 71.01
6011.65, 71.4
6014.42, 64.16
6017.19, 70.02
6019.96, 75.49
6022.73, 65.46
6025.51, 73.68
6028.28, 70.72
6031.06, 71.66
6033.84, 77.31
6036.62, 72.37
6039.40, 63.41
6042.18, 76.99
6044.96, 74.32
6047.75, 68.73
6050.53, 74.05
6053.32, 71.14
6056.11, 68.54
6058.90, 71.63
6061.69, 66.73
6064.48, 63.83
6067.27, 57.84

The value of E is 6033.84 angstrom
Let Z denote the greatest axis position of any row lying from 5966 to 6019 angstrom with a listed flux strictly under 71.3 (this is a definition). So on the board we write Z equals 6017.19 angstrom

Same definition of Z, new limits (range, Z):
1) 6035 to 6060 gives 6056.11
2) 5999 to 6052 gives 6047.75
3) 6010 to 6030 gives 6028.28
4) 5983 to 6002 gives 5986.78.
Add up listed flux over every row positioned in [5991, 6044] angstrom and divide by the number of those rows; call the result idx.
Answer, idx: 72.1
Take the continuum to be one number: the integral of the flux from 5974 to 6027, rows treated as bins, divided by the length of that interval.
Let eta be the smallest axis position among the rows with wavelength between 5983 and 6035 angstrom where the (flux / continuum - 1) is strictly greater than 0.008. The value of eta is 5984.03 angstrom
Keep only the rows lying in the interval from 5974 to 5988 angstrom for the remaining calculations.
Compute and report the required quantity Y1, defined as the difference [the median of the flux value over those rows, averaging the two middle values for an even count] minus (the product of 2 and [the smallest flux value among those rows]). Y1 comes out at -66.6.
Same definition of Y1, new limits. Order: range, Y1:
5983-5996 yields -66.3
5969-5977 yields -66.6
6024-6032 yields -69.8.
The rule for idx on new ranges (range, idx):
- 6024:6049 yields 72.1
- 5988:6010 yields 74.4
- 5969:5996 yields 75.2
